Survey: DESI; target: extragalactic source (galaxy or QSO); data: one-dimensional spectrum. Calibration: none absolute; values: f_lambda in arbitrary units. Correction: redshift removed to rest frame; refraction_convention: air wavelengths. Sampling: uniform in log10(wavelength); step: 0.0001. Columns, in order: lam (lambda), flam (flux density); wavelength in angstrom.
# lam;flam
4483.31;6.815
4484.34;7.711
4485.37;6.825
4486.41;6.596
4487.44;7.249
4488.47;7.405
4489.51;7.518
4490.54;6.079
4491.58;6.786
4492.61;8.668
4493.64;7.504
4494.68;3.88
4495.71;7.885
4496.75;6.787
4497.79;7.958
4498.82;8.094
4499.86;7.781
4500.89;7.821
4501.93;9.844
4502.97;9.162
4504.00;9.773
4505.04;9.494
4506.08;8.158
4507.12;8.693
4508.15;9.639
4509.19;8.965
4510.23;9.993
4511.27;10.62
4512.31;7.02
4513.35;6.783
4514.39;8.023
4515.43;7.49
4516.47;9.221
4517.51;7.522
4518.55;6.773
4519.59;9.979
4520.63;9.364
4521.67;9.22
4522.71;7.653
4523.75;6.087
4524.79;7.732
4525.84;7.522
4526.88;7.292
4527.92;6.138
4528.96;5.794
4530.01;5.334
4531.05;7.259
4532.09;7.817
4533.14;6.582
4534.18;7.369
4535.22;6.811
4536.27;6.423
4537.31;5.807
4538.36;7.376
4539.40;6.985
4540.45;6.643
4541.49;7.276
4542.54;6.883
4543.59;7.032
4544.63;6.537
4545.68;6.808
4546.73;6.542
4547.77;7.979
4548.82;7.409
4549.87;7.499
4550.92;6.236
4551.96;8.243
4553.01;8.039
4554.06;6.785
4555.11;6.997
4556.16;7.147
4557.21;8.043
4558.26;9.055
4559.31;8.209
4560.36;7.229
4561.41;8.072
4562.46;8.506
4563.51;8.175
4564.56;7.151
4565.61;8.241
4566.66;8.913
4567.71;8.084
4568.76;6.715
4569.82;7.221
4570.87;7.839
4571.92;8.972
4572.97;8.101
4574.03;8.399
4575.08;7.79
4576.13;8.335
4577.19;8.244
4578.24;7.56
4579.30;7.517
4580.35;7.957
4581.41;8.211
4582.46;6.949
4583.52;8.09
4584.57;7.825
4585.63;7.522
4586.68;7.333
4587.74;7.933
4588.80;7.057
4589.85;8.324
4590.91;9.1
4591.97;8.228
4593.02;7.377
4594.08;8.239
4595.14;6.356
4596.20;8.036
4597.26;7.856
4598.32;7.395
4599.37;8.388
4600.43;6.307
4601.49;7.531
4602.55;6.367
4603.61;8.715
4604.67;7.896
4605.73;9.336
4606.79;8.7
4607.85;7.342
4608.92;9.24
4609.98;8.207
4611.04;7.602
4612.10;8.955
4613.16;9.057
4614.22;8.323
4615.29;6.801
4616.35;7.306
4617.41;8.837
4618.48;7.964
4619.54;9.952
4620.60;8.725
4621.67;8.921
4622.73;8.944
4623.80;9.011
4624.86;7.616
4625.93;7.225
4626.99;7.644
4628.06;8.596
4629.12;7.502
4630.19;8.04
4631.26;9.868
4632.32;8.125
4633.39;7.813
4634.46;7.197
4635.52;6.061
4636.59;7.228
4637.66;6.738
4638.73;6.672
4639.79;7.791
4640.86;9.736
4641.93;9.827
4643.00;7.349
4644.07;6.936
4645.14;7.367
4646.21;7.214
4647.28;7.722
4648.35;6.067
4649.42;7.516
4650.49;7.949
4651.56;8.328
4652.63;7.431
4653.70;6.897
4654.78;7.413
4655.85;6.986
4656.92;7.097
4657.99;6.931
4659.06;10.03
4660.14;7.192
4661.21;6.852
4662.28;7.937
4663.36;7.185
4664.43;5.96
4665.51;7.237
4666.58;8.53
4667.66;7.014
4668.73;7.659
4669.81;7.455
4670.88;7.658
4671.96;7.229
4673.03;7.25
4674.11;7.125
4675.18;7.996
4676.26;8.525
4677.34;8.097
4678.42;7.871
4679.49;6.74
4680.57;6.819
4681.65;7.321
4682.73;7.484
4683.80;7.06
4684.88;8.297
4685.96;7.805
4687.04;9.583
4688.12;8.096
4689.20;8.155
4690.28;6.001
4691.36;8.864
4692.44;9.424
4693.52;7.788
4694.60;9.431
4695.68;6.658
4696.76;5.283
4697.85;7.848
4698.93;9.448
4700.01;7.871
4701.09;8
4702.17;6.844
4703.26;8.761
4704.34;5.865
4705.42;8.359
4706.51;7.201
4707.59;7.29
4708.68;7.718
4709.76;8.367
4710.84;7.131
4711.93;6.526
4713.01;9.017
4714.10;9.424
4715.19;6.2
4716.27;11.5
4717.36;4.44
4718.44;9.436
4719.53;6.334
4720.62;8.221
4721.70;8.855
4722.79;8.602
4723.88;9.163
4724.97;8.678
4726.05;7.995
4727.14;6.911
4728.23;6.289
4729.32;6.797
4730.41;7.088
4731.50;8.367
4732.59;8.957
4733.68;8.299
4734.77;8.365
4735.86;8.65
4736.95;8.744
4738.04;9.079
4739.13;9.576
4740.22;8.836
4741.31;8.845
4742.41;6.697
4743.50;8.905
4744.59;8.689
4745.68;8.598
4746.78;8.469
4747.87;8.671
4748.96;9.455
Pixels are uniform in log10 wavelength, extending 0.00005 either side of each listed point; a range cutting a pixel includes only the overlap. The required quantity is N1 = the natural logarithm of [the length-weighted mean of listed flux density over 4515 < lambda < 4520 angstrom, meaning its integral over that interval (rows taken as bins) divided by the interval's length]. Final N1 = 2.10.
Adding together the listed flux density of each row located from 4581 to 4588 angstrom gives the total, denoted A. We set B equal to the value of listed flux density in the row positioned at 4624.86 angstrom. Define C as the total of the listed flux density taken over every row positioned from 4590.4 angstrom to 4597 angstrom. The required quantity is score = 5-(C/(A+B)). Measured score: 4.2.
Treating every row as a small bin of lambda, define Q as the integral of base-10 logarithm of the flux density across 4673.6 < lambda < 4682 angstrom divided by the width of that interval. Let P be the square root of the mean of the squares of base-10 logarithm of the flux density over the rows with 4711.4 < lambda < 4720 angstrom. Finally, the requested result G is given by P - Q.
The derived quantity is 0.009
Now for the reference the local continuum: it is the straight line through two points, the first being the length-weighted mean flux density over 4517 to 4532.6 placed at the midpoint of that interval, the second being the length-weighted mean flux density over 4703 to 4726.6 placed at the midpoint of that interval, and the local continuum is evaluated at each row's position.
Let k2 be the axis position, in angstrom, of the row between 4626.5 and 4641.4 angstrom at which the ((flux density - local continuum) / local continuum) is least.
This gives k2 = 4635.52 angstrom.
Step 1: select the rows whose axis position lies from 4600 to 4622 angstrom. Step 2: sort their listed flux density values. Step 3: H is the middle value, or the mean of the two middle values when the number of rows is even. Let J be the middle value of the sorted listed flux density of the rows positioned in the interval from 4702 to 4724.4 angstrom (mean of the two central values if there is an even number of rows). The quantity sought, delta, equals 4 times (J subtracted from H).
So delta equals 0.4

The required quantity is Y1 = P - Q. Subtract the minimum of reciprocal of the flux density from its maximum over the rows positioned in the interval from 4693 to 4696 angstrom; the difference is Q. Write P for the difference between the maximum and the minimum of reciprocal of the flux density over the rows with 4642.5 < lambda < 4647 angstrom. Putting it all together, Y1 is -0.04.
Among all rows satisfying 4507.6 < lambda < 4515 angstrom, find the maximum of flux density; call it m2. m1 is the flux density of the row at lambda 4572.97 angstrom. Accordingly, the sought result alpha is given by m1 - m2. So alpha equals -2.5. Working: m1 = 8.101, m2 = 10.62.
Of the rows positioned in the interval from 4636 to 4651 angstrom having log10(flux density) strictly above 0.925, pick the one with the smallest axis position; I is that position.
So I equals 4640.86 angstrom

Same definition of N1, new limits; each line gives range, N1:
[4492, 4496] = 1.94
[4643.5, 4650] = 1.97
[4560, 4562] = 2.04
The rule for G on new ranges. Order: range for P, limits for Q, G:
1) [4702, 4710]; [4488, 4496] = 0.046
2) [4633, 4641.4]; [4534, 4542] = 0.035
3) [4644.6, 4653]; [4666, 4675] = -0.004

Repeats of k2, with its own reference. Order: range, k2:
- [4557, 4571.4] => 4568.76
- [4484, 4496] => 4494.68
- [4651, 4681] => 4664.43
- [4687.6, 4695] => 4690.28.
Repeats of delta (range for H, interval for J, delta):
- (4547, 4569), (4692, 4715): 0.8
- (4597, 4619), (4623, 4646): 1.4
